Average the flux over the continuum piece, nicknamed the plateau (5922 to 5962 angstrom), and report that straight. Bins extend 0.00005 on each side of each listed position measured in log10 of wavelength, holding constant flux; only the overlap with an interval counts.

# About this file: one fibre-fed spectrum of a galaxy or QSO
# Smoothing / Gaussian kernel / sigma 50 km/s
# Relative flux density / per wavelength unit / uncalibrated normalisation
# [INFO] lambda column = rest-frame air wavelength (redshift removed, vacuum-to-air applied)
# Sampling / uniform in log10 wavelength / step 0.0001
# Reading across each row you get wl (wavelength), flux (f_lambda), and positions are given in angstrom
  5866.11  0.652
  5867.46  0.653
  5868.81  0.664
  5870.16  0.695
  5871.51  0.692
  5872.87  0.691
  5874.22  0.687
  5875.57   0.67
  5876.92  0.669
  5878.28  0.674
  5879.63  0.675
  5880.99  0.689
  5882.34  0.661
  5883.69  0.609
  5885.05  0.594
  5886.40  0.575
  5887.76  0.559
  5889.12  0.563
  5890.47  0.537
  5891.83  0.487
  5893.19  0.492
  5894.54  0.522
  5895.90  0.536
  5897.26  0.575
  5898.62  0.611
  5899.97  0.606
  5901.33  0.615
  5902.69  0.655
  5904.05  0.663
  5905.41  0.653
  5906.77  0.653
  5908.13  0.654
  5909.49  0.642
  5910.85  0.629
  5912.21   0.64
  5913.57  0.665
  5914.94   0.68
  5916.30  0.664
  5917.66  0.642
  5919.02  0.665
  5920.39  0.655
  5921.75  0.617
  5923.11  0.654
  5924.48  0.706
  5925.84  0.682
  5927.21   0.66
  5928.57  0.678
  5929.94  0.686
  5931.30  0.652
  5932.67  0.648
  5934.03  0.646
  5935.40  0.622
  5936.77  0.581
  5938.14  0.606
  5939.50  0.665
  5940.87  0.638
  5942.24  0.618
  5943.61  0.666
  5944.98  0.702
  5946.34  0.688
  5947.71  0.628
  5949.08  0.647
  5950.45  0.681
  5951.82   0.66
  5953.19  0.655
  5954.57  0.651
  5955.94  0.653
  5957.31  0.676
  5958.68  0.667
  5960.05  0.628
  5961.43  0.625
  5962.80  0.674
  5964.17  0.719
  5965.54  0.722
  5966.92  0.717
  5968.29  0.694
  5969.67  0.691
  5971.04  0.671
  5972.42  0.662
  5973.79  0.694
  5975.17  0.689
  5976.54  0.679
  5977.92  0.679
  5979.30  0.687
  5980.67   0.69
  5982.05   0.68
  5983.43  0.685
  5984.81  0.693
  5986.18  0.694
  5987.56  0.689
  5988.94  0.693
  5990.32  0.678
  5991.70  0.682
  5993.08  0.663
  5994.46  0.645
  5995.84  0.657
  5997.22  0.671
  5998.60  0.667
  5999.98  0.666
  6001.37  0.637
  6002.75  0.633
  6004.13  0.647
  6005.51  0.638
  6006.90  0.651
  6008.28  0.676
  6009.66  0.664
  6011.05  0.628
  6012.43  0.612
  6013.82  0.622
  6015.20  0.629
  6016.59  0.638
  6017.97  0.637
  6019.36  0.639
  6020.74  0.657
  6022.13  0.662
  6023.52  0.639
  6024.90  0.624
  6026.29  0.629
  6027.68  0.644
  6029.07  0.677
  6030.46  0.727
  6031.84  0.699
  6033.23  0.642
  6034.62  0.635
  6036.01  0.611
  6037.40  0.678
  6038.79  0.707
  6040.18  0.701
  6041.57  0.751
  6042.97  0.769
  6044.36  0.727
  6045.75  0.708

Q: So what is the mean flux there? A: 0.654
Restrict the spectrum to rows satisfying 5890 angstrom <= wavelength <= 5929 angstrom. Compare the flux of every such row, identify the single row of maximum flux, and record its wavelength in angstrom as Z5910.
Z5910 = 5924.48 angstrom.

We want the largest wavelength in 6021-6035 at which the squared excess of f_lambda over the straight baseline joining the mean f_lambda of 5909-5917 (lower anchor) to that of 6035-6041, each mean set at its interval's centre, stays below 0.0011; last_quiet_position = 6033.23 angstrom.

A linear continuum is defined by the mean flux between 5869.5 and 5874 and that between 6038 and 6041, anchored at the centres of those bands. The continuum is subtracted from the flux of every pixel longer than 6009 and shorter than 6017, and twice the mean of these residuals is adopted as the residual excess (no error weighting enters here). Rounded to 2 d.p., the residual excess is -0.14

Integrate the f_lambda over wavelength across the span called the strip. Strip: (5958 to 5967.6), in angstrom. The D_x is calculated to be 6.52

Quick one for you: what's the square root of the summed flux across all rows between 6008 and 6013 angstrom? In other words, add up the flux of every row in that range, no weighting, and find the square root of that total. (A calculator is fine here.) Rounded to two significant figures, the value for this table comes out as 1.6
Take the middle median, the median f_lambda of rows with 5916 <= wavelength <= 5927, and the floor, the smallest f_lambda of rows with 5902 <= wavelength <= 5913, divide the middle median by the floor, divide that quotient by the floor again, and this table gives 1.67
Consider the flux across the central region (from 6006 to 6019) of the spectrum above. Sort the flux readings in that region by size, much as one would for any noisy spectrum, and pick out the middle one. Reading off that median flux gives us 0.637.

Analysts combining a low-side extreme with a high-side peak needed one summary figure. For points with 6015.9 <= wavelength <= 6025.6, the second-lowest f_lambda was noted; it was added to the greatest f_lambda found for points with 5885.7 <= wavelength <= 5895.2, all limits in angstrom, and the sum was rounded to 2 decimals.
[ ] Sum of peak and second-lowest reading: 1.21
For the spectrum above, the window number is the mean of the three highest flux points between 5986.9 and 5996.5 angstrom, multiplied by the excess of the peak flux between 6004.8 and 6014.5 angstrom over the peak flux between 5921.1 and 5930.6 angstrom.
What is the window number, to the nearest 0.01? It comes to -0.02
